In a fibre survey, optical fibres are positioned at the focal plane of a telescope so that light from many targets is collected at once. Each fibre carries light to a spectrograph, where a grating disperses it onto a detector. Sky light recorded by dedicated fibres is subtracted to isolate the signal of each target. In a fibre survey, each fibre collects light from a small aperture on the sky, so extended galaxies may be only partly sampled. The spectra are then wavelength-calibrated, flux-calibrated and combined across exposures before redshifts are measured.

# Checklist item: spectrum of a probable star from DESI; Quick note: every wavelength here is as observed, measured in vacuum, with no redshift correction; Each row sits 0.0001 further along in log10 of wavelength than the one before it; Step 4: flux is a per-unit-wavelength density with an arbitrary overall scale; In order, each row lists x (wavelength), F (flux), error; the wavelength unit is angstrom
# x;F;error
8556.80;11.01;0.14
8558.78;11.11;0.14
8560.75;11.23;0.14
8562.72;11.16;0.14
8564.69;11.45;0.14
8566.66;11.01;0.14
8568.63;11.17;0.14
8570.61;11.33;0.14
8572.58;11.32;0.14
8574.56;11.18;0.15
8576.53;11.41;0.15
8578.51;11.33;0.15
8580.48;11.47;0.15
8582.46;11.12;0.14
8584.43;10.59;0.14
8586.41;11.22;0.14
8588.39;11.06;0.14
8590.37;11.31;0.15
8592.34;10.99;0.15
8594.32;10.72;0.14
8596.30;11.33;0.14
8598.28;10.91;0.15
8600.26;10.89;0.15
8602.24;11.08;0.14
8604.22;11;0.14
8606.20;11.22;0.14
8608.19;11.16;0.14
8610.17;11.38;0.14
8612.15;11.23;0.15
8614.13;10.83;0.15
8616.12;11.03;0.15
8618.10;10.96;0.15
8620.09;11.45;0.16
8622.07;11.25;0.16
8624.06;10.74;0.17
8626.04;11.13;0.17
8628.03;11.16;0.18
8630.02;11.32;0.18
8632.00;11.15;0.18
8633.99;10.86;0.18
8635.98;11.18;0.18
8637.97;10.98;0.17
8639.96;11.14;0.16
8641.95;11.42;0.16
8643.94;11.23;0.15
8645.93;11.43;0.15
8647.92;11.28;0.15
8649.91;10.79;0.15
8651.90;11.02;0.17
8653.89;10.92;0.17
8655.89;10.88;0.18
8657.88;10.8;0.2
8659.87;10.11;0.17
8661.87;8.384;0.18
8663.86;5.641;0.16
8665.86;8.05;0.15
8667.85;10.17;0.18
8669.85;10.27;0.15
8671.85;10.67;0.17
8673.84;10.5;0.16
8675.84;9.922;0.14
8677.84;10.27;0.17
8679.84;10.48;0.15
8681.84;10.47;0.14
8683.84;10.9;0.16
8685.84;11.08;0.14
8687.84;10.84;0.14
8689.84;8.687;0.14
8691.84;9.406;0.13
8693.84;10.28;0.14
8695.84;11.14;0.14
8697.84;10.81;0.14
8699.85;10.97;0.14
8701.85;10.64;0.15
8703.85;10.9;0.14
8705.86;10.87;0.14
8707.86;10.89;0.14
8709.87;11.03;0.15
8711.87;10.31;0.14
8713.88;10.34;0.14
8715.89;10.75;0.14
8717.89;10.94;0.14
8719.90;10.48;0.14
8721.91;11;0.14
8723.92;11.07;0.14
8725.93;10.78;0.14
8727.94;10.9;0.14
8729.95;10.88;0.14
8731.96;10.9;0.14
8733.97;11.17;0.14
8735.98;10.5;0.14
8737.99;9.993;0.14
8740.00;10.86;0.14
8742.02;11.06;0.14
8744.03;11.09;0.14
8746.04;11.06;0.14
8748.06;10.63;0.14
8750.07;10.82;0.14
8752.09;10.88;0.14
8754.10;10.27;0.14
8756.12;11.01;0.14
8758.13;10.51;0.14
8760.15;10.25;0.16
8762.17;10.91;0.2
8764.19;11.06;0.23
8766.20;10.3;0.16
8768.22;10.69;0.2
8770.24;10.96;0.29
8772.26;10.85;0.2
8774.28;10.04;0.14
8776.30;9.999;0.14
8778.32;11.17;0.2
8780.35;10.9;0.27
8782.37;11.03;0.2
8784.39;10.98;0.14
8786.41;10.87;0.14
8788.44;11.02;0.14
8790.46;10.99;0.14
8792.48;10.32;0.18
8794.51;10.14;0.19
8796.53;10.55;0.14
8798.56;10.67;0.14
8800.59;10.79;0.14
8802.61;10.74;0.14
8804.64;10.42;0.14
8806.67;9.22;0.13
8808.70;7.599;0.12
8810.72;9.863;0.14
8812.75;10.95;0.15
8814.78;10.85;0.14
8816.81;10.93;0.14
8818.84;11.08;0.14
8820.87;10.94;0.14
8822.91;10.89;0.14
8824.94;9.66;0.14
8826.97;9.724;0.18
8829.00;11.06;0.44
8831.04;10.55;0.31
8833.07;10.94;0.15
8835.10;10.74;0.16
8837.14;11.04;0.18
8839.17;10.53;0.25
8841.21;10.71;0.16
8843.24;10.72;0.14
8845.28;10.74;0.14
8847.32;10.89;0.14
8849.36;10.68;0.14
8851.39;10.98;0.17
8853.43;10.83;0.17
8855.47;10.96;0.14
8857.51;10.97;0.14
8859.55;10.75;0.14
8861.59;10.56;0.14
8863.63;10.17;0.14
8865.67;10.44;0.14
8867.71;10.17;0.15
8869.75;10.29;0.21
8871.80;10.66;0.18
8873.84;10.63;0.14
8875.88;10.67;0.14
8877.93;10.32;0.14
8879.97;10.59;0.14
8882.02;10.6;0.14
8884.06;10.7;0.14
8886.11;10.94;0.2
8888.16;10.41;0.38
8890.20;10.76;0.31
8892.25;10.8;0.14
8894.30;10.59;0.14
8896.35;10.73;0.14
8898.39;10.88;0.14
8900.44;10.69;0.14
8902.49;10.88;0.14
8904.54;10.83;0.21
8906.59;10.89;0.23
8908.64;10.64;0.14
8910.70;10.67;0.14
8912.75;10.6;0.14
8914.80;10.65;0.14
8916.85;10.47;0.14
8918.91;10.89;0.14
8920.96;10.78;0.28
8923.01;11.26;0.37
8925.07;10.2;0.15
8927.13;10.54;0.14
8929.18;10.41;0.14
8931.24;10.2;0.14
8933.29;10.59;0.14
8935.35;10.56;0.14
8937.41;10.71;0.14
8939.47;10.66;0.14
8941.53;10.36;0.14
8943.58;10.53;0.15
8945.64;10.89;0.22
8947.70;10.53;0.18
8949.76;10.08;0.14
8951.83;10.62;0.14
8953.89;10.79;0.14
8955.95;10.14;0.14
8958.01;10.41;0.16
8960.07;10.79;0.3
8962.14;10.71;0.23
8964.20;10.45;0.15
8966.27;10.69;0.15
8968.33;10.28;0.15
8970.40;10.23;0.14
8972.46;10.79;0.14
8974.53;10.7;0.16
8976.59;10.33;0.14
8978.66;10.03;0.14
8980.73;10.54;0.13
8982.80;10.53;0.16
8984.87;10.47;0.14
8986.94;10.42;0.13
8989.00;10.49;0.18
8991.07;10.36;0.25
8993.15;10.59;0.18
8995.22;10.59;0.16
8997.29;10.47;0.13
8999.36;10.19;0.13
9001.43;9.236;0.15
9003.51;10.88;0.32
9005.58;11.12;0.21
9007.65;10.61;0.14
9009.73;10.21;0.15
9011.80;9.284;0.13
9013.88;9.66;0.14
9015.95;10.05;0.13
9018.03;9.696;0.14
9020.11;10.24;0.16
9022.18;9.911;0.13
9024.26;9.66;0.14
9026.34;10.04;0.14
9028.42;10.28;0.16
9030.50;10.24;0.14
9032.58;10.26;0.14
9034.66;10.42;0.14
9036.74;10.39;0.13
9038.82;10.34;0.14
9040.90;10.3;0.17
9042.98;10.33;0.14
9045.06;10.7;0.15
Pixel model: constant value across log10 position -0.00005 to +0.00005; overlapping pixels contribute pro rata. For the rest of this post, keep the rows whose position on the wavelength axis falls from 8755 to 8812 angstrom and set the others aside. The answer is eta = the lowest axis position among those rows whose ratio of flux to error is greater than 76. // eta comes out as 8756.12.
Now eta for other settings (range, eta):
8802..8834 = 8802.61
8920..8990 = 8937.41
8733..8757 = 8733.97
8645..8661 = 8645.93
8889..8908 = 8892.25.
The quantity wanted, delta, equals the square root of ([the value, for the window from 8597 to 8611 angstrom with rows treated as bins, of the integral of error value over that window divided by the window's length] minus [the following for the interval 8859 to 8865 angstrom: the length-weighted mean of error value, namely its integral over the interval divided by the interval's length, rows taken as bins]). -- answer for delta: 0.05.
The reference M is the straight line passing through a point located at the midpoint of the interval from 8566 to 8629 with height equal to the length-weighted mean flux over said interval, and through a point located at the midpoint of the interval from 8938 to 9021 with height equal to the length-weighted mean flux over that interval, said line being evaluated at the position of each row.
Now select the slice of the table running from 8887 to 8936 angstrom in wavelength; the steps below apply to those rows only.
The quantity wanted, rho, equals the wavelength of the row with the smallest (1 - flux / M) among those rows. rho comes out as 8923.01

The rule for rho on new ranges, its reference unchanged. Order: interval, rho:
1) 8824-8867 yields 8829.00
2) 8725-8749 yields 8733.97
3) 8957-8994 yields 8972.46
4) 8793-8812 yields 8800.59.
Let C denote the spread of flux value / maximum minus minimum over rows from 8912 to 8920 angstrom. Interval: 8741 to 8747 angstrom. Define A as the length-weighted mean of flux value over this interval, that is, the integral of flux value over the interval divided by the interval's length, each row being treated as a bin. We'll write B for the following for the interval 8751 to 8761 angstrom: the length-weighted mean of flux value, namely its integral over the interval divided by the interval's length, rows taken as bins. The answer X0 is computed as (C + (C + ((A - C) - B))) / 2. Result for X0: 0.45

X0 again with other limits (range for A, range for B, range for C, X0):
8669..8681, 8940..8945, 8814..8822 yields 0.03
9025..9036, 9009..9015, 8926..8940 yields 0.52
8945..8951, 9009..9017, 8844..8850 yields 0.44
